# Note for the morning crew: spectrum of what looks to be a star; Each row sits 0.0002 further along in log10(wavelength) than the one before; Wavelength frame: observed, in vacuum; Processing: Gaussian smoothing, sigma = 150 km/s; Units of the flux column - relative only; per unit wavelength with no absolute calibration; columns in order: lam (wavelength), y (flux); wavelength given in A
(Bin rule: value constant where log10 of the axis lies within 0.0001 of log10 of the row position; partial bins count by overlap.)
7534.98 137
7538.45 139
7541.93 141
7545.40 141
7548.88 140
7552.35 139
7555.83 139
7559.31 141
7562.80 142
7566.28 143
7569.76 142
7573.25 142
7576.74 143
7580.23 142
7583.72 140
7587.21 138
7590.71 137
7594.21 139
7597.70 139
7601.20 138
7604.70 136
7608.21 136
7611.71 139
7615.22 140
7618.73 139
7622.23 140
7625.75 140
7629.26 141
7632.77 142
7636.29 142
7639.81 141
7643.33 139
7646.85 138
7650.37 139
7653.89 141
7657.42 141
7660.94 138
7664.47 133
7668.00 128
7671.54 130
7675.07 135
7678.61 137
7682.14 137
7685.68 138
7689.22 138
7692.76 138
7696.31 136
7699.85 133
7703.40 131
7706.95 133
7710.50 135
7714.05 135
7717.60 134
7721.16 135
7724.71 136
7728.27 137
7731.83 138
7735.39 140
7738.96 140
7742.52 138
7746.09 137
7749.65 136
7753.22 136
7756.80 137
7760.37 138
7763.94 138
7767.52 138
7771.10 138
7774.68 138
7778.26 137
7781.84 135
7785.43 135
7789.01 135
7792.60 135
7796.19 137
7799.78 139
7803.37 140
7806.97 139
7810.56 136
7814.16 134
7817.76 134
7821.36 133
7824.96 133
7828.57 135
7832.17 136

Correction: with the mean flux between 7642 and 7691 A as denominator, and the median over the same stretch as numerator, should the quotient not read 1.01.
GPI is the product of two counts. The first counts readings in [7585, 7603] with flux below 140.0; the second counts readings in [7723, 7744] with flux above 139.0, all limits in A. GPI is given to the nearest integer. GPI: 10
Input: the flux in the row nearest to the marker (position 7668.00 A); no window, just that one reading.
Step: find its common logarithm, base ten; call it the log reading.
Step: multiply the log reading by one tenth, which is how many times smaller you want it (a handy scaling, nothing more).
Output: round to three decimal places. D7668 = 0.211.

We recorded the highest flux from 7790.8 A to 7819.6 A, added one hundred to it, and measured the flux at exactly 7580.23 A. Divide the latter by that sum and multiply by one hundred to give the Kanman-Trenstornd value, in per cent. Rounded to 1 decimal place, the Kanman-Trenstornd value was 59.2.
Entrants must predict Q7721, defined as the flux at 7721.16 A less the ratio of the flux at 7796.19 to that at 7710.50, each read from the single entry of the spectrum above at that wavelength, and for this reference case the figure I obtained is 134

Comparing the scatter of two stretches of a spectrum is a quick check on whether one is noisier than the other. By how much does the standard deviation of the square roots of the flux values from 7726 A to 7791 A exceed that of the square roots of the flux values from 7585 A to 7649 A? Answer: -0.012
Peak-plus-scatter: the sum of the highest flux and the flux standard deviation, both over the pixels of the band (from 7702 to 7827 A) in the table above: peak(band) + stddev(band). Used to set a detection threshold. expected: 142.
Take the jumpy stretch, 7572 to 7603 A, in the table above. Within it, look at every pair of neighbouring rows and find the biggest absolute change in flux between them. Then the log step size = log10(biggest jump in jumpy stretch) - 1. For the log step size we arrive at -0.70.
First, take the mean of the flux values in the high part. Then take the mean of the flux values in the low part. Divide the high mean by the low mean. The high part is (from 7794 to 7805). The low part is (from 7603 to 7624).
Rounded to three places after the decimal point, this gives 1.002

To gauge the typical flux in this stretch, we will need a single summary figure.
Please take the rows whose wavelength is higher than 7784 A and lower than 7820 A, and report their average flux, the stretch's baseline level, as 136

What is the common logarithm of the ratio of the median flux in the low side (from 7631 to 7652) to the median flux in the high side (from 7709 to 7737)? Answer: 0.014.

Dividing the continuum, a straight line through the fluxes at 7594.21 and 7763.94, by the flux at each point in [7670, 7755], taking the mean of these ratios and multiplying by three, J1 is 3.05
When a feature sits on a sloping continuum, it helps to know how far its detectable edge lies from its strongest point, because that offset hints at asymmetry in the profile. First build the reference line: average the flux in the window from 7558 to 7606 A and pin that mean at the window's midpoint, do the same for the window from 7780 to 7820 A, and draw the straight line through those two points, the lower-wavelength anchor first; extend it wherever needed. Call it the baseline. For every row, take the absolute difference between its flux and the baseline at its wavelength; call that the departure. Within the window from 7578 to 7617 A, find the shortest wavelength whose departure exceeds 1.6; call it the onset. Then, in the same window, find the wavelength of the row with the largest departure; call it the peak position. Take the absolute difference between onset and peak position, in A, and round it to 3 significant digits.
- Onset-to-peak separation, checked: 24.5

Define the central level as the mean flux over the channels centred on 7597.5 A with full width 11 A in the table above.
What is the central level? 138.7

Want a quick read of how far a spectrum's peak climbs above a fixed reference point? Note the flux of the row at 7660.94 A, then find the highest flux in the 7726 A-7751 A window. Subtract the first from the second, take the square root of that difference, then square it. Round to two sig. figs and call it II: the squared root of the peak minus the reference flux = 2.0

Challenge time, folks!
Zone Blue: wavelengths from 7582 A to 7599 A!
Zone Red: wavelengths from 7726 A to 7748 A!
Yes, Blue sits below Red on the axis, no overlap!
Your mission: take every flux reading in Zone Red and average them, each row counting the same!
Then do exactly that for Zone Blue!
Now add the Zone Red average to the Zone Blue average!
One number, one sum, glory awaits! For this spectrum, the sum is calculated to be 277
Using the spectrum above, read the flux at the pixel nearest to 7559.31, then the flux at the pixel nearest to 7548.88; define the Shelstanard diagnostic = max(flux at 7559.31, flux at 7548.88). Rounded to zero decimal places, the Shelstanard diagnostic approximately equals 141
